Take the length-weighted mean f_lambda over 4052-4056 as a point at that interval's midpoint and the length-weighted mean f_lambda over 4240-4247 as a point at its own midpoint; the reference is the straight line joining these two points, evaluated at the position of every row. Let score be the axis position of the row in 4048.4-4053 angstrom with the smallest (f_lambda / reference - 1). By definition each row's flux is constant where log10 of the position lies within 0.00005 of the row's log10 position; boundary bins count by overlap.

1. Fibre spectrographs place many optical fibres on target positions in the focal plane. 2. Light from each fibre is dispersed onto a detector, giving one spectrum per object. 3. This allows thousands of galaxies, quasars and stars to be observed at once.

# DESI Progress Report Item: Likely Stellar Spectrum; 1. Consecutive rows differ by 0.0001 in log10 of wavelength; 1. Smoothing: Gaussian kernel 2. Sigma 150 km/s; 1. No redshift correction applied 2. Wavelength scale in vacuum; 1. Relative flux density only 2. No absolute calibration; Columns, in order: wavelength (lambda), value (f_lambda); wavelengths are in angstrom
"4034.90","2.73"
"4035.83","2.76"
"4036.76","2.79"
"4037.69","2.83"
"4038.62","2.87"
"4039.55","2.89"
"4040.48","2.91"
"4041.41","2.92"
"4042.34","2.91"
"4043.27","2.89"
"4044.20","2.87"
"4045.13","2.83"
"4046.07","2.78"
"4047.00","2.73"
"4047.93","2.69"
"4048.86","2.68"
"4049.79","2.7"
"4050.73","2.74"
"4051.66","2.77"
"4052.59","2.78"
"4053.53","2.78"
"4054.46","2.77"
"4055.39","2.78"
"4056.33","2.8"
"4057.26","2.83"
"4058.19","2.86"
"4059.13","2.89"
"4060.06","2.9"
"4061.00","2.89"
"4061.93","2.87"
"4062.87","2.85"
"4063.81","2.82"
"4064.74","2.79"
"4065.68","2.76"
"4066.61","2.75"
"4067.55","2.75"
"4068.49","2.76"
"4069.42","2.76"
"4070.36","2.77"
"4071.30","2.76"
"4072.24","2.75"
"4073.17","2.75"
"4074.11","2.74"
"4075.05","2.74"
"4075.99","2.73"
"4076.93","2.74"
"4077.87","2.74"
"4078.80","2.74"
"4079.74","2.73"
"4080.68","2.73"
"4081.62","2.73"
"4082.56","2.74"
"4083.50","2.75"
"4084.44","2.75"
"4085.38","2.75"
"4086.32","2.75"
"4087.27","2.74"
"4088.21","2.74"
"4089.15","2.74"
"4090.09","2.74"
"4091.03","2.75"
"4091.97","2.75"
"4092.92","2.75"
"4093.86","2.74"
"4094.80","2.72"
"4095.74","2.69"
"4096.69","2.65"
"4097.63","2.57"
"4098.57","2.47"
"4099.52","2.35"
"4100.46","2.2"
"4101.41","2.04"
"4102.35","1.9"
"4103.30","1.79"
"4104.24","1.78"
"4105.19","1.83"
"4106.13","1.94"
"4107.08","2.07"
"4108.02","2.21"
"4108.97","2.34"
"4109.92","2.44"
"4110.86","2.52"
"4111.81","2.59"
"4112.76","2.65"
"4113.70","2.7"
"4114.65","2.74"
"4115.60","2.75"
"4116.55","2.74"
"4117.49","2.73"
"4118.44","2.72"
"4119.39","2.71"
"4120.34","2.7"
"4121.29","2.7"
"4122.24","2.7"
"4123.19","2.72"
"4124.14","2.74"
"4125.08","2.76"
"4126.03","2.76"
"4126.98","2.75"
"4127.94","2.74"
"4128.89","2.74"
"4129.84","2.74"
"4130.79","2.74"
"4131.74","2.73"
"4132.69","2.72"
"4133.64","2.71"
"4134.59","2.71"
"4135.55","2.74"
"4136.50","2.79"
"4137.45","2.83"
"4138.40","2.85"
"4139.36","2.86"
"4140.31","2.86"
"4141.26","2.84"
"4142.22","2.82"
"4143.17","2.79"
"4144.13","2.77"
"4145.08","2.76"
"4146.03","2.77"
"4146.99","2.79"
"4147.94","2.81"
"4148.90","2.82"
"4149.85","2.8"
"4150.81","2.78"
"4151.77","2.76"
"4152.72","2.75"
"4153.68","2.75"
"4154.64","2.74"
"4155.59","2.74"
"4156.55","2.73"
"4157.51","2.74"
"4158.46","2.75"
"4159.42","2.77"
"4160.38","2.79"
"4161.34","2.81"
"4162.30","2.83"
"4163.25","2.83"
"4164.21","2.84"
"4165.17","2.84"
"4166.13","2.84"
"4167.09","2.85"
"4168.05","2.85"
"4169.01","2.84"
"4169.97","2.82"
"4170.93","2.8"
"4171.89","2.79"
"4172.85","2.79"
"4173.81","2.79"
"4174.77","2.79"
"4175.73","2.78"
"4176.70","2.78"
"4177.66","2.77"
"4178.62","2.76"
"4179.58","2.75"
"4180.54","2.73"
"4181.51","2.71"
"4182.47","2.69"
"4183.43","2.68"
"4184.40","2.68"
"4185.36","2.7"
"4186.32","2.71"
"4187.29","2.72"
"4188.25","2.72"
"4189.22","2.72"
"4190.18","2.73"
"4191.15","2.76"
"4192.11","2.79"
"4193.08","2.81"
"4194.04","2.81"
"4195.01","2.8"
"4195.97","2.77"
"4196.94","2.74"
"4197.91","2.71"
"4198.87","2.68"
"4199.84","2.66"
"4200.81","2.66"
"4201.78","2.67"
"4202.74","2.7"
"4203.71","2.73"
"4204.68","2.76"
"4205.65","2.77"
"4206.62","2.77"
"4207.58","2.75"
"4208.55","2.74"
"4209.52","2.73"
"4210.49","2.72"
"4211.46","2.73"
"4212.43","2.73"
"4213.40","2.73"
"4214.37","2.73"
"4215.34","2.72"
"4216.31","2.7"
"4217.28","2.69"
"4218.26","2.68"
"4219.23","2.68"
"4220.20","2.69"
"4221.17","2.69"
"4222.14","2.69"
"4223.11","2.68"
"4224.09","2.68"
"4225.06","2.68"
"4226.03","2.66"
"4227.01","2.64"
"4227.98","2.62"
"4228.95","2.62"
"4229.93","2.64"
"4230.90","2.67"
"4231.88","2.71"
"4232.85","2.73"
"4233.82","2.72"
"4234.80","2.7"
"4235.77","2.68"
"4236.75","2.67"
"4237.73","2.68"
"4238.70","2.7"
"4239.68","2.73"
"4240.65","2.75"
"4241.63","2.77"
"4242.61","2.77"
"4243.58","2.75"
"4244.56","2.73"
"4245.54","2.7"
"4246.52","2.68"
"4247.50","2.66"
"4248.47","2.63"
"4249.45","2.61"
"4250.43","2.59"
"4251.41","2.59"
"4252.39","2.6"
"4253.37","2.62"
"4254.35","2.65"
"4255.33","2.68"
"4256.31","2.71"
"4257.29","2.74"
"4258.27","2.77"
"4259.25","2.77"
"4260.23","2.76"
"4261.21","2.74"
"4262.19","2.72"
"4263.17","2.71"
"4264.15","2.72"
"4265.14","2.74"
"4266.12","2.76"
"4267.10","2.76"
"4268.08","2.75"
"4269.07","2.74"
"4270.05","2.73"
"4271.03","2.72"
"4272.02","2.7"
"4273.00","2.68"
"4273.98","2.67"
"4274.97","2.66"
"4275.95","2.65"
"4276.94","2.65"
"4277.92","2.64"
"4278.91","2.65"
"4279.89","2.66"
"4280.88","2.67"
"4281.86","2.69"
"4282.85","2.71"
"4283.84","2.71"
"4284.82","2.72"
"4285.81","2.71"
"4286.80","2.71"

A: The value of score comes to 4048.86 angstrom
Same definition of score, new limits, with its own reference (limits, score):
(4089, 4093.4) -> 4089.15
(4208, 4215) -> 4210.49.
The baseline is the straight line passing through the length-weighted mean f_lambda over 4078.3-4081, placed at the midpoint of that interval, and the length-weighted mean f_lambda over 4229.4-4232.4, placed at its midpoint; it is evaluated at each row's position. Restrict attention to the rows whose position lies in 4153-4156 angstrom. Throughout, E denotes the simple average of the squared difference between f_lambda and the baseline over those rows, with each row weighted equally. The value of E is 0.0014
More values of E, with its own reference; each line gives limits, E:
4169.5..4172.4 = 0.0111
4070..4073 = 0.0003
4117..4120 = 0.0001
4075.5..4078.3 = 0.0001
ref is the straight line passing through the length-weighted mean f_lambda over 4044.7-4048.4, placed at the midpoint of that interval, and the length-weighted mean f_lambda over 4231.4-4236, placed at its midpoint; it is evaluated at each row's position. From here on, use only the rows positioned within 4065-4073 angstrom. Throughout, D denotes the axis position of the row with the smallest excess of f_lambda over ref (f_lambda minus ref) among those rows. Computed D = 4066.61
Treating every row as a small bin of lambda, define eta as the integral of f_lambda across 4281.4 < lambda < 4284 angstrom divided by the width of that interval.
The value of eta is 2.69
